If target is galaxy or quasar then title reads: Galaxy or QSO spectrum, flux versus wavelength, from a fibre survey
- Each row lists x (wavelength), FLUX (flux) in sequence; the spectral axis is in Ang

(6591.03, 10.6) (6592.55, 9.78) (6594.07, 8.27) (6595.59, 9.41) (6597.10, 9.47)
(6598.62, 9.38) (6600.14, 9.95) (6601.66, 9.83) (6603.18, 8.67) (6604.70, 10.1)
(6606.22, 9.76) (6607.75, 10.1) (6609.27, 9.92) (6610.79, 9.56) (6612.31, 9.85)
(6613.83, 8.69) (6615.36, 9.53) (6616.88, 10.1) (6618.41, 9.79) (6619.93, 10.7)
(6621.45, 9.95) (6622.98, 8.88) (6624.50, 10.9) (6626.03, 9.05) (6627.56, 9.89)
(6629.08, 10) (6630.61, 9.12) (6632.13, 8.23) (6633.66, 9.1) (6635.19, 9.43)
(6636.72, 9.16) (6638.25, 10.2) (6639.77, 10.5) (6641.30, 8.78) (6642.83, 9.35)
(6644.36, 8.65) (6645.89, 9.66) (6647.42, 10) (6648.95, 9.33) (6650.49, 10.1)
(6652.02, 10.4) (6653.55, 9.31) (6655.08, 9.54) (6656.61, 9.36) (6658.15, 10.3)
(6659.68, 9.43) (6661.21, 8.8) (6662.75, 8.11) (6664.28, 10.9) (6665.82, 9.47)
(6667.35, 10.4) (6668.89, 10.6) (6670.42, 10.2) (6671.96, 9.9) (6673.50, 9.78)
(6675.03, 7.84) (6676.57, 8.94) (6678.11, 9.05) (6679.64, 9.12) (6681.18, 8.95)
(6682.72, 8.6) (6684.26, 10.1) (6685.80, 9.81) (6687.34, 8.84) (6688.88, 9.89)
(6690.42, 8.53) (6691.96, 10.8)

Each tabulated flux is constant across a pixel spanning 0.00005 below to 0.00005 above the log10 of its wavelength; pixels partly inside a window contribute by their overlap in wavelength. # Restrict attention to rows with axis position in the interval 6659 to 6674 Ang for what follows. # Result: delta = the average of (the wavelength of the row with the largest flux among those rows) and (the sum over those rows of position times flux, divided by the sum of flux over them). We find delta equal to 6665.5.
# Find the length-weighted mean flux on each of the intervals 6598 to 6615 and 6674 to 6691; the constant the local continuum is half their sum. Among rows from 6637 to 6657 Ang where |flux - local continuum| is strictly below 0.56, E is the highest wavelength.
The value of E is 6656.61 Ang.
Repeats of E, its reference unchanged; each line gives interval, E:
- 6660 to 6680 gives 6679.64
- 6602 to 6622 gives 6618.41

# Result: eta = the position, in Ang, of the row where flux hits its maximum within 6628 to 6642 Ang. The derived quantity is 6639.77 Ang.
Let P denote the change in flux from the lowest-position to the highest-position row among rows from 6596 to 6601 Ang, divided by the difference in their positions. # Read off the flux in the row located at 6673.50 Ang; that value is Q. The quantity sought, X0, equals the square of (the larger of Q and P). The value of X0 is 96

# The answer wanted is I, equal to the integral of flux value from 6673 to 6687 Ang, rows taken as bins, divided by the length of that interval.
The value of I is 9.11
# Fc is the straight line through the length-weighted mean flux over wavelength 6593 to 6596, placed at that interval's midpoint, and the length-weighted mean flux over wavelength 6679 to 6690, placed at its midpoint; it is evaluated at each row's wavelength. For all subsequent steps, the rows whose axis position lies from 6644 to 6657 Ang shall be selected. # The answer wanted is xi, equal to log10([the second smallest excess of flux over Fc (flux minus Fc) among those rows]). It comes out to -0.8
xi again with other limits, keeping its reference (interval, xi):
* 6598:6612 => -0.3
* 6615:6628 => -1.5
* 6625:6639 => -1.5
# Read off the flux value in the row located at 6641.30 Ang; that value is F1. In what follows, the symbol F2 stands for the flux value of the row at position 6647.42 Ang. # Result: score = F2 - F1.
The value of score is 1.2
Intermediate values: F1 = 8.78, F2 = 10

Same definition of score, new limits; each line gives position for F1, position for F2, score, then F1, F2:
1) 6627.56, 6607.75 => 0.2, 9.89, 10.1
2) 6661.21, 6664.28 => 2.1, 8.8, 10.9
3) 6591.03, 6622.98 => -1.7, 10.6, 8.88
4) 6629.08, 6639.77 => 0.5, 10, 10.5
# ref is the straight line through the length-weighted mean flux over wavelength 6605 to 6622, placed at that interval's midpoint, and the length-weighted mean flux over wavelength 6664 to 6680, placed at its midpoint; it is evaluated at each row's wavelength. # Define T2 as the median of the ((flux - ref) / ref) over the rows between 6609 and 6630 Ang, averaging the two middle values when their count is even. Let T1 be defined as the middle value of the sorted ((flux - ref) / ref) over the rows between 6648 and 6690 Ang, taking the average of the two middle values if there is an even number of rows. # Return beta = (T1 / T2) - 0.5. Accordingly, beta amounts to -3.77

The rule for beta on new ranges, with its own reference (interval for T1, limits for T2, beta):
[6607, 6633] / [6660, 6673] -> -0.44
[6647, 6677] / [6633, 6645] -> -0.51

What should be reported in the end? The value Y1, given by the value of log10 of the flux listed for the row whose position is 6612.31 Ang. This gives 0.99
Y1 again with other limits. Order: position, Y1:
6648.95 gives 0.97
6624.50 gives 1.04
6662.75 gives 0.91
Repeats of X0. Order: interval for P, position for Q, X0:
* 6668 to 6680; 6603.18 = 75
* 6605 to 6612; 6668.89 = 112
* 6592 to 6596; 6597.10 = 90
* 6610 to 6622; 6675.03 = 61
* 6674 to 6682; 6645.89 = 93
